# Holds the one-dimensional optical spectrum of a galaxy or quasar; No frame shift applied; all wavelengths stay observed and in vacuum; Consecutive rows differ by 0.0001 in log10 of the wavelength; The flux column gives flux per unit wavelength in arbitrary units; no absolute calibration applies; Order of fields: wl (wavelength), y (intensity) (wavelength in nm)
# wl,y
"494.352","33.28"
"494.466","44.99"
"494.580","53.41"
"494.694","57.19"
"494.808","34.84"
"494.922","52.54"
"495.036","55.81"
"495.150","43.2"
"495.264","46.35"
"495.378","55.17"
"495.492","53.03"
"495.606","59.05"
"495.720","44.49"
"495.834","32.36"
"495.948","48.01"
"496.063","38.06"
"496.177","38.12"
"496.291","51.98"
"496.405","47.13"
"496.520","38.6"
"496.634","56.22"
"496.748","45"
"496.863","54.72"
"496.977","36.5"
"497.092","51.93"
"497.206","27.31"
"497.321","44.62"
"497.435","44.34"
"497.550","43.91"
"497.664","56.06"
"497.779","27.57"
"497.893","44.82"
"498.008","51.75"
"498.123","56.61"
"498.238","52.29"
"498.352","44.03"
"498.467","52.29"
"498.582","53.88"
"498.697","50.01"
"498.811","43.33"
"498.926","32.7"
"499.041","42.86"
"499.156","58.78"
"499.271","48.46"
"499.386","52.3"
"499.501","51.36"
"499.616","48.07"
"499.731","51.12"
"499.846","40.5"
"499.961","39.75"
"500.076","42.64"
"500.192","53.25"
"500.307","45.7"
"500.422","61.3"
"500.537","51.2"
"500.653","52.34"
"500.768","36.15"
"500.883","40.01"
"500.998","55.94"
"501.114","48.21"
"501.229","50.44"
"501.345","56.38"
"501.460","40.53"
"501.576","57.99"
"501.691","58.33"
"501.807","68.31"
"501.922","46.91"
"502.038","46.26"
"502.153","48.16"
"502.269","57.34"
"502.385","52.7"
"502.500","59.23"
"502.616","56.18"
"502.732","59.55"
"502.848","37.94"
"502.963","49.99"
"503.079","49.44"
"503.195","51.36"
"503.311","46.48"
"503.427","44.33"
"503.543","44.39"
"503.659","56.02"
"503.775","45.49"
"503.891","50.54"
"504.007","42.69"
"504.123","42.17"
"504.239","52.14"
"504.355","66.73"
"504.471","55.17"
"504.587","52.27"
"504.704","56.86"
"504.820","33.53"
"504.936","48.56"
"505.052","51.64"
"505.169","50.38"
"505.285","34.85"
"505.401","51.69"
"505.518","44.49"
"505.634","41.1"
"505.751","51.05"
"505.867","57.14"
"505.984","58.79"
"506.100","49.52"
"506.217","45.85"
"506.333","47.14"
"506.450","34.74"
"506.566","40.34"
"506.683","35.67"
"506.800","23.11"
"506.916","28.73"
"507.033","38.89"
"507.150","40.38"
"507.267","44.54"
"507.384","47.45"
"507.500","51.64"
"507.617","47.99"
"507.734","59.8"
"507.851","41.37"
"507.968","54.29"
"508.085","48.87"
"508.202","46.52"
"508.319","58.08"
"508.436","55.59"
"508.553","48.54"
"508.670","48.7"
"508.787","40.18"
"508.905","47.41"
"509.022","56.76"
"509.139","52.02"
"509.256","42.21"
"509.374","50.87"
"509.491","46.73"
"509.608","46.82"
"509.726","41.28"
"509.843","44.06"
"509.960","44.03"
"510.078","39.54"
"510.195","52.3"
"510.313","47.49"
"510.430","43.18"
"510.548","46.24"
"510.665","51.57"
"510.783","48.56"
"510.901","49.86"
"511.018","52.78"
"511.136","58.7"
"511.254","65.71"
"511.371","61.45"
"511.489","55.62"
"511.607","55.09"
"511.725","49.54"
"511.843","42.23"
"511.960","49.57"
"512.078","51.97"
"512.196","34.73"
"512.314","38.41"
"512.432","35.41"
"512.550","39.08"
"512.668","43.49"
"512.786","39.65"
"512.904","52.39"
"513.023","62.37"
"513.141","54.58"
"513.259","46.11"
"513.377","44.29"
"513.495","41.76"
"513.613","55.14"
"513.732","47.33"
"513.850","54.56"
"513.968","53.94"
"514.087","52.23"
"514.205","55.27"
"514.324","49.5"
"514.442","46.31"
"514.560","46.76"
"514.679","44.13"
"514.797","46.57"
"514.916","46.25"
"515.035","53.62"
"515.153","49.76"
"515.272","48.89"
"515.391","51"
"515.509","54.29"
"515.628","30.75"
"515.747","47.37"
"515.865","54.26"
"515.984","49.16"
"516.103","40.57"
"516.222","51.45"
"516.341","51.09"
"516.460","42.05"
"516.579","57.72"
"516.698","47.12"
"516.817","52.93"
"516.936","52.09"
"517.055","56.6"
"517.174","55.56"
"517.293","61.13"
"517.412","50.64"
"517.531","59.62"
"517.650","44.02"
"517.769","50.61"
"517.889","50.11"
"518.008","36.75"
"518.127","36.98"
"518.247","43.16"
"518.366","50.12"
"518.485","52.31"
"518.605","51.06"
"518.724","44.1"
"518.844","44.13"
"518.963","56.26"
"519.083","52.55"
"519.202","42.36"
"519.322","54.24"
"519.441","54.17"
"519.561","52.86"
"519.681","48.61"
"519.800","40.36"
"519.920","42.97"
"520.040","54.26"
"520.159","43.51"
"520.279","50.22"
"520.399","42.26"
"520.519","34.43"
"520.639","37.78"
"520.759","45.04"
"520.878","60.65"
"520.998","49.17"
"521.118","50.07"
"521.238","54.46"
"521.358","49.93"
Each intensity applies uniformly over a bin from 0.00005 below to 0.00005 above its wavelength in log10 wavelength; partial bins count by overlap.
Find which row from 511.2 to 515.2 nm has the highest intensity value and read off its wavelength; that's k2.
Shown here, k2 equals 511.254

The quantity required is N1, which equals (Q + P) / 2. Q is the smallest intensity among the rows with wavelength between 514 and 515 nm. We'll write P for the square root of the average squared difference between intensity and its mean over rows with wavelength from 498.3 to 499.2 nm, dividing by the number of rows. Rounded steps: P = 7.6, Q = 44.13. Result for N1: 26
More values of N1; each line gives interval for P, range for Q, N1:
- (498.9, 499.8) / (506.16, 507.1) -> 15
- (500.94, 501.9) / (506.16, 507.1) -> 15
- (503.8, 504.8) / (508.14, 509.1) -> 24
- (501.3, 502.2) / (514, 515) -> 26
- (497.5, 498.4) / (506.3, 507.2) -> 16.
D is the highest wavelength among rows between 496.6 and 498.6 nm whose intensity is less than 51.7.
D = 498.352 nm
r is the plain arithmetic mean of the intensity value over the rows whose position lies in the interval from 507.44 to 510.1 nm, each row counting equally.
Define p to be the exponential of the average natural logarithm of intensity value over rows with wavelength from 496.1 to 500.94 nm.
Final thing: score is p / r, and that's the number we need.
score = 0.950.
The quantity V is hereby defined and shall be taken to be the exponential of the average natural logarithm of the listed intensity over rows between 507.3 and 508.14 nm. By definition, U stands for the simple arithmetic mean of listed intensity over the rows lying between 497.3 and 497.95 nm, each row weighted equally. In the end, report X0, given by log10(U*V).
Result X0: 3.34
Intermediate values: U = 44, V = 50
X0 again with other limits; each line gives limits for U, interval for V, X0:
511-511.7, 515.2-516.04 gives 3.44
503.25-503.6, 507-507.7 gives 3.31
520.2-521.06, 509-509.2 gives 3.39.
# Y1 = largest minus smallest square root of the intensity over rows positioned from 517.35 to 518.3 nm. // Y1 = 1.7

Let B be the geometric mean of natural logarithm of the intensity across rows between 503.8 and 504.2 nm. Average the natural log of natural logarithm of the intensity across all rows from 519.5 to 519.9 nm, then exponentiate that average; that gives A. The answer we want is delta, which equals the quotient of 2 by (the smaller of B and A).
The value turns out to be 0.526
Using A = 3.85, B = 3.81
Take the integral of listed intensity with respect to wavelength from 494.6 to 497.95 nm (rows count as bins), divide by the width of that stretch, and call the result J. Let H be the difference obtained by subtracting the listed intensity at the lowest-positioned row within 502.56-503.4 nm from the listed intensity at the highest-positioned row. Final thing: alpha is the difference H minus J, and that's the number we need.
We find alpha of -55.6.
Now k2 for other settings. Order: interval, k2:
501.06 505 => 501.807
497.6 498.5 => 498.123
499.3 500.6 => 500.422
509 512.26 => 511.254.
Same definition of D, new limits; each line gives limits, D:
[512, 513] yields 512.786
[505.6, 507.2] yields 507.150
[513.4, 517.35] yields 516.698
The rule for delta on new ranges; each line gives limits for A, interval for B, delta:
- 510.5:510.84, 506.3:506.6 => 0.541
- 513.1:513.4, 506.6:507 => 0.597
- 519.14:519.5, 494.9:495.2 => 0.512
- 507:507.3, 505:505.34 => 0.538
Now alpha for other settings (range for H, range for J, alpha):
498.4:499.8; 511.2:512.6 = -49.4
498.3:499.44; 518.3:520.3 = -40.8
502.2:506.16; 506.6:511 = -54.1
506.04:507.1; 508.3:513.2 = -59.2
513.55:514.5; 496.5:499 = -54.8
